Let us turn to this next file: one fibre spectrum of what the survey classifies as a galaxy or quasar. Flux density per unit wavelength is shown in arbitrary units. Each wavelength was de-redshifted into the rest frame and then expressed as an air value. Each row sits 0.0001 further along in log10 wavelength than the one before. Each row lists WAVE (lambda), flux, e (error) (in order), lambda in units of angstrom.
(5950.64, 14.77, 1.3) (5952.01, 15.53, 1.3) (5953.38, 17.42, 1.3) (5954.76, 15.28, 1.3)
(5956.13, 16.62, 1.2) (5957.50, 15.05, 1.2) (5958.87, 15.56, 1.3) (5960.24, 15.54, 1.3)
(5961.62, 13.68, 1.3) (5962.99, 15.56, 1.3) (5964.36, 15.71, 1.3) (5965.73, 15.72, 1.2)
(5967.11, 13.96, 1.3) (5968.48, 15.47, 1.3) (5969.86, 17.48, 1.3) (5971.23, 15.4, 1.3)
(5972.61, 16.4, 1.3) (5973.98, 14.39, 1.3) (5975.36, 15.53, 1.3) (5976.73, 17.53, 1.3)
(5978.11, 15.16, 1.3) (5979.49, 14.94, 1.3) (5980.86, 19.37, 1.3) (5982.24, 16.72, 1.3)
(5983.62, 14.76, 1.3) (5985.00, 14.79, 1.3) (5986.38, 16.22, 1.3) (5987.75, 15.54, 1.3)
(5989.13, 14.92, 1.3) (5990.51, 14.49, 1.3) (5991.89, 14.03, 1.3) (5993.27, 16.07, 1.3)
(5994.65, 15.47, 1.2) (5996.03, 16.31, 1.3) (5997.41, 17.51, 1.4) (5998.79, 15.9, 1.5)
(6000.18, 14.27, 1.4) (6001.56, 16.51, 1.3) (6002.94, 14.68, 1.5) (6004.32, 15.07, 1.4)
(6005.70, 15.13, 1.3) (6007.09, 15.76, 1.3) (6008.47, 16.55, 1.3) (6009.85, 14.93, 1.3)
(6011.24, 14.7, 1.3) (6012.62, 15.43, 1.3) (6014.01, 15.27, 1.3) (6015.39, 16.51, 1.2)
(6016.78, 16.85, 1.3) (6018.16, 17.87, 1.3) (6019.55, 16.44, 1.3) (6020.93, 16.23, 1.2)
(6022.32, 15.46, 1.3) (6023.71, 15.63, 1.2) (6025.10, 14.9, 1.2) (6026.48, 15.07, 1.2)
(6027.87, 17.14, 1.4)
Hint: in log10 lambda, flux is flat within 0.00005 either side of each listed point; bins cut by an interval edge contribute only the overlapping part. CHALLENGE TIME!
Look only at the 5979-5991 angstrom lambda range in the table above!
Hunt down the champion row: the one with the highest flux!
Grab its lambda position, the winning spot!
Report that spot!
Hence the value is 5980.86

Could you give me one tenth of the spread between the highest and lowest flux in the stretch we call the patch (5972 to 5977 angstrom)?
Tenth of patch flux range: 0.31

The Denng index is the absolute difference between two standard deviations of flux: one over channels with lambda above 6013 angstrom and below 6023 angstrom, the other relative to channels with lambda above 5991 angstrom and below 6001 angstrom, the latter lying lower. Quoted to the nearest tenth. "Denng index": 0.3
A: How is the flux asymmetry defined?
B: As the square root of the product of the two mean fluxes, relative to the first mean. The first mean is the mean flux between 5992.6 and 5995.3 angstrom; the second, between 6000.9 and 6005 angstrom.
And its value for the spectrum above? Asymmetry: 0.99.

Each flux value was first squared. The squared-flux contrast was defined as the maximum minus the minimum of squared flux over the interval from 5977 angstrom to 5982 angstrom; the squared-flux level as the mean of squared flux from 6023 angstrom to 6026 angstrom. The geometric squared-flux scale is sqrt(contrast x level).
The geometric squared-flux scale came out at 188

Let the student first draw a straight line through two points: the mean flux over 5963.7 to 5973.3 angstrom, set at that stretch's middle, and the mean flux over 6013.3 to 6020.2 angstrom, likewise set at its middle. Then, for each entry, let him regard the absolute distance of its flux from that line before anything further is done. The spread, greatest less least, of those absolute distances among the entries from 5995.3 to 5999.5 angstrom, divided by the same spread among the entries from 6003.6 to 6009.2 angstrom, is 1.0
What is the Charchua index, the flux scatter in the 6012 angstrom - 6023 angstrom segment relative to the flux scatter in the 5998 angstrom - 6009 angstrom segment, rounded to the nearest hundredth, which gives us 1.05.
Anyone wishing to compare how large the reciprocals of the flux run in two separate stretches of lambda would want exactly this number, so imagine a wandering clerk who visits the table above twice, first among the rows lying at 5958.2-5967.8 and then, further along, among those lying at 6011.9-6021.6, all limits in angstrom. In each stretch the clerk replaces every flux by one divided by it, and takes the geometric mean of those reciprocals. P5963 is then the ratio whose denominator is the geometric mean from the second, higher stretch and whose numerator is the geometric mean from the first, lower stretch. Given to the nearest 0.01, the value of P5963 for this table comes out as 1.08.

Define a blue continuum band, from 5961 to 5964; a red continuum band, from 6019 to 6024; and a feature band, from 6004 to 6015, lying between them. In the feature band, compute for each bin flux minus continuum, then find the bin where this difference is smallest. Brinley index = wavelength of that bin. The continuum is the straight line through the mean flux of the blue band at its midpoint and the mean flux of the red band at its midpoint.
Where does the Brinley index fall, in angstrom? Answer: 6011.24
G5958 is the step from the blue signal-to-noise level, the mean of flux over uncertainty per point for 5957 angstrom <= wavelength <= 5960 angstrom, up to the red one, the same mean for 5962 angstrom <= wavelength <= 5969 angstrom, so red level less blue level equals -0.30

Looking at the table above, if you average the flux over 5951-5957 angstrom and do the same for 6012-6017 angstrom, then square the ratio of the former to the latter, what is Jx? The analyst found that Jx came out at 1.02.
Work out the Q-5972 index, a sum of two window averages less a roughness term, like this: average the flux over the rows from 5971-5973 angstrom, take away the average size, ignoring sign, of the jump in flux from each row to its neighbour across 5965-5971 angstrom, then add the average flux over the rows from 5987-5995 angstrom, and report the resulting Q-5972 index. 29.2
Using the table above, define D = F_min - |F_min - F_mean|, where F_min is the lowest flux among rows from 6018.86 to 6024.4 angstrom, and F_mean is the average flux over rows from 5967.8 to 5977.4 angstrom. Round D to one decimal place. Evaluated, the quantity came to 14.9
